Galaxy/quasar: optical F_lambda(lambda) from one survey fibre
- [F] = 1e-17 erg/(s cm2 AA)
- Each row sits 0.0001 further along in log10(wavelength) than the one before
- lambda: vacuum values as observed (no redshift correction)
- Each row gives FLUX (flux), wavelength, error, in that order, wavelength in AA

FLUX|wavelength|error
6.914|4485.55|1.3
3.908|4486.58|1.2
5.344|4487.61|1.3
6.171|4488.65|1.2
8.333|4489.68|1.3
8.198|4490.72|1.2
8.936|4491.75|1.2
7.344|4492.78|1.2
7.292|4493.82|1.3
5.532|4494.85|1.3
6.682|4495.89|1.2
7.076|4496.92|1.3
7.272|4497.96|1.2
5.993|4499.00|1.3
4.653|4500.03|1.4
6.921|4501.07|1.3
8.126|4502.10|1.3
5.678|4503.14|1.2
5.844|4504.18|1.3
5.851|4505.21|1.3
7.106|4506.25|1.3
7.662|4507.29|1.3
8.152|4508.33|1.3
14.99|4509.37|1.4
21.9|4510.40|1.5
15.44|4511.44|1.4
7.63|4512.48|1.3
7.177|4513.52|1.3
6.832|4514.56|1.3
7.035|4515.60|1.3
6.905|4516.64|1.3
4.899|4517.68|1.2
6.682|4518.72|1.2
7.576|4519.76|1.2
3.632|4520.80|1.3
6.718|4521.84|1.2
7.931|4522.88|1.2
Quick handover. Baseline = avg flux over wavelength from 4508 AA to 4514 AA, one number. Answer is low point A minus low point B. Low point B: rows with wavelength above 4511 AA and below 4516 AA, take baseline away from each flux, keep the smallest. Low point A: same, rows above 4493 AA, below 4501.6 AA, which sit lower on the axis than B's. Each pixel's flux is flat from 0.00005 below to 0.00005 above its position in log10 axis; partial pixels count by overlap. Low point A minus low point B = -2.2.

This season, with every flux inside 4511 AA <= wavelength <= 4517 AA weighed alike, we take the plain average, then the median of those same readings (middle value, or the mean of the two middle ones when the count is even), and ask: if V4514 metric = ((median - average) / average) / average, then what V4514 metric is -0.019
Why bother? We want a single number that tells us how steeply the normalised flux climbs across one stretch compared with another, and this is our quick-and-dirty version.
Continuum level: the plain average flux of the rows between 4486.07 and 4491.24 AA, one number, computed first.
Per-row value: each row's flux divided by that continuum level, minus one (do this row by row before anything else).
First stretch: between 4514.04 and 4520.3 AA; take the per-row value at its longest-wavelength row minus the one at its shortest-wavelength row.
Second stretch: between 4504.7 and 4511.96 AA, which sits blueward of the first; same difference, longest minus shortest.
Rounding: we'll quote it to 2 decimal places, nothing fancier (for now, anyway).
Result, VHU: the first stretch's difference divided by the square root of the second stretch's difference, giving 0.10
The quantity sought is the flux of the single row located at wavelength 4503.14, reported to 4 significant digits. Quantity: 5.678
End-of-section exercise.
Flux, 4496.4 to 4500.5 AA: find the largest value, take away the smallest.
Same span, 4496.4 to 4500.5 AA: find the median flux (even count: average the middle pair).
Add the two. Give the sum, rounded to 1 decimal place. 9.2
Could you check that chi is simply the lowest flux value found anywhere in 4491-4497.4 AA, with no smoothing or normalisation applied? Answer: 5.532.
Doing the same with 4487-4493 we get 5.344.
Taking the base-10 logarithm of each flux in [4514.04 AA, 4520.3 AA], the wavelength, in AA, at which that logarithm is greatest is 4519.76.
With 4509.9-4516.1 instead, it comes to 4510.40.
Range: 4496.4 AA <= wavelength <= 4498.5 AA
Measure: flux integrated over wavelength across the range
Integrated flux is 15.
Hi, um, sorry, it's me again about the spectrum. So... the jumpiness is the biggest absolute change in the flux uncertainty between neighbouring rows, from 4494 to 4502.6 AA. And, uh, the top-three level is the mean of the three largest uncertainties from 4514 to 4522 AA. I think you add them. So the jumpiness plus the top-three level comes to 1.40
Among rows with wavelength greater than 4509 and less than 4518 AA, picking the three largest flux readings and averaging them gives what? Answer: 17.4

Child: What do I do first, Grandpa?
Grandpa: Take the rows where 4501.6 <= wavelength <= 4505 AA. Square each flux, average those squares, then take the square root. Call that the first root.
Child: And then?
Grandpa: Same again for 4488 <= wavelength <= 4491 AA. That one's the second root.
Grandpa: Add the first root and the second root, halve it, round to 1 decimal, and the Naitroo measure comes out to 7.1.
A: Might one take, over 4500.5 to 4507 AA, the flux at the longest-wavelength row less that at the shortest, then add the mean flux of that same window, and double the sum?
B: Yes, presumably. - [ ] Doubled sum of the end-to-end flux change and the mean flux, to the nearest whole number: 14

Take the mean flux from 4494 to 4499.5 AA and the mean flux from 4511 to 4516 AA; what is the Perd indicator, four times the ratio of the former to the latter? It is 3.0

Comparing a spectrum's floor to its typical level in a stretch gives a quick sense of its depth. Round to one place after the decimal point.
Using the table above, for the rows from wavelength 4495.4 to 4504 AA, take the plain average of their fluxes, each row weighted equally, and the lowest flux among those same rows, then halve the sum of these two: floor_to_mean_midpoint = 5.6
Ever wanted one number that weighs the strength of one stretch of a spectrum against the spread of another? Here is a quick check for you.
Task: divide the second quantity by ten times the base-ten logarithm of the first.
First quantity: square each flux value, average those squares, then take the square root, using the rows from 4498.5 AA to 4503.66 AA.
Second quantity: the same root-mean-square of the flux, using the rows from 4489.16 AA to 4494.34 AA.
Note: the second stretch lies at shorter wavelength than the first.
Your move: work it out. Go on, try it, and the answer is 1.00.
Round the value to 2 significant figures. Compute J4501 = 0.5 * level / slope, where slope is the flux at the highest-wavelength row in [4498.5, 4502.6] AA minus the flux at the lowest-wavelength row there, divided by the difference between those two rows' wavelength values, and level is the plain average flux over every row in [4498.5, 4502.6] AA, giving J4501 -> 4.7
